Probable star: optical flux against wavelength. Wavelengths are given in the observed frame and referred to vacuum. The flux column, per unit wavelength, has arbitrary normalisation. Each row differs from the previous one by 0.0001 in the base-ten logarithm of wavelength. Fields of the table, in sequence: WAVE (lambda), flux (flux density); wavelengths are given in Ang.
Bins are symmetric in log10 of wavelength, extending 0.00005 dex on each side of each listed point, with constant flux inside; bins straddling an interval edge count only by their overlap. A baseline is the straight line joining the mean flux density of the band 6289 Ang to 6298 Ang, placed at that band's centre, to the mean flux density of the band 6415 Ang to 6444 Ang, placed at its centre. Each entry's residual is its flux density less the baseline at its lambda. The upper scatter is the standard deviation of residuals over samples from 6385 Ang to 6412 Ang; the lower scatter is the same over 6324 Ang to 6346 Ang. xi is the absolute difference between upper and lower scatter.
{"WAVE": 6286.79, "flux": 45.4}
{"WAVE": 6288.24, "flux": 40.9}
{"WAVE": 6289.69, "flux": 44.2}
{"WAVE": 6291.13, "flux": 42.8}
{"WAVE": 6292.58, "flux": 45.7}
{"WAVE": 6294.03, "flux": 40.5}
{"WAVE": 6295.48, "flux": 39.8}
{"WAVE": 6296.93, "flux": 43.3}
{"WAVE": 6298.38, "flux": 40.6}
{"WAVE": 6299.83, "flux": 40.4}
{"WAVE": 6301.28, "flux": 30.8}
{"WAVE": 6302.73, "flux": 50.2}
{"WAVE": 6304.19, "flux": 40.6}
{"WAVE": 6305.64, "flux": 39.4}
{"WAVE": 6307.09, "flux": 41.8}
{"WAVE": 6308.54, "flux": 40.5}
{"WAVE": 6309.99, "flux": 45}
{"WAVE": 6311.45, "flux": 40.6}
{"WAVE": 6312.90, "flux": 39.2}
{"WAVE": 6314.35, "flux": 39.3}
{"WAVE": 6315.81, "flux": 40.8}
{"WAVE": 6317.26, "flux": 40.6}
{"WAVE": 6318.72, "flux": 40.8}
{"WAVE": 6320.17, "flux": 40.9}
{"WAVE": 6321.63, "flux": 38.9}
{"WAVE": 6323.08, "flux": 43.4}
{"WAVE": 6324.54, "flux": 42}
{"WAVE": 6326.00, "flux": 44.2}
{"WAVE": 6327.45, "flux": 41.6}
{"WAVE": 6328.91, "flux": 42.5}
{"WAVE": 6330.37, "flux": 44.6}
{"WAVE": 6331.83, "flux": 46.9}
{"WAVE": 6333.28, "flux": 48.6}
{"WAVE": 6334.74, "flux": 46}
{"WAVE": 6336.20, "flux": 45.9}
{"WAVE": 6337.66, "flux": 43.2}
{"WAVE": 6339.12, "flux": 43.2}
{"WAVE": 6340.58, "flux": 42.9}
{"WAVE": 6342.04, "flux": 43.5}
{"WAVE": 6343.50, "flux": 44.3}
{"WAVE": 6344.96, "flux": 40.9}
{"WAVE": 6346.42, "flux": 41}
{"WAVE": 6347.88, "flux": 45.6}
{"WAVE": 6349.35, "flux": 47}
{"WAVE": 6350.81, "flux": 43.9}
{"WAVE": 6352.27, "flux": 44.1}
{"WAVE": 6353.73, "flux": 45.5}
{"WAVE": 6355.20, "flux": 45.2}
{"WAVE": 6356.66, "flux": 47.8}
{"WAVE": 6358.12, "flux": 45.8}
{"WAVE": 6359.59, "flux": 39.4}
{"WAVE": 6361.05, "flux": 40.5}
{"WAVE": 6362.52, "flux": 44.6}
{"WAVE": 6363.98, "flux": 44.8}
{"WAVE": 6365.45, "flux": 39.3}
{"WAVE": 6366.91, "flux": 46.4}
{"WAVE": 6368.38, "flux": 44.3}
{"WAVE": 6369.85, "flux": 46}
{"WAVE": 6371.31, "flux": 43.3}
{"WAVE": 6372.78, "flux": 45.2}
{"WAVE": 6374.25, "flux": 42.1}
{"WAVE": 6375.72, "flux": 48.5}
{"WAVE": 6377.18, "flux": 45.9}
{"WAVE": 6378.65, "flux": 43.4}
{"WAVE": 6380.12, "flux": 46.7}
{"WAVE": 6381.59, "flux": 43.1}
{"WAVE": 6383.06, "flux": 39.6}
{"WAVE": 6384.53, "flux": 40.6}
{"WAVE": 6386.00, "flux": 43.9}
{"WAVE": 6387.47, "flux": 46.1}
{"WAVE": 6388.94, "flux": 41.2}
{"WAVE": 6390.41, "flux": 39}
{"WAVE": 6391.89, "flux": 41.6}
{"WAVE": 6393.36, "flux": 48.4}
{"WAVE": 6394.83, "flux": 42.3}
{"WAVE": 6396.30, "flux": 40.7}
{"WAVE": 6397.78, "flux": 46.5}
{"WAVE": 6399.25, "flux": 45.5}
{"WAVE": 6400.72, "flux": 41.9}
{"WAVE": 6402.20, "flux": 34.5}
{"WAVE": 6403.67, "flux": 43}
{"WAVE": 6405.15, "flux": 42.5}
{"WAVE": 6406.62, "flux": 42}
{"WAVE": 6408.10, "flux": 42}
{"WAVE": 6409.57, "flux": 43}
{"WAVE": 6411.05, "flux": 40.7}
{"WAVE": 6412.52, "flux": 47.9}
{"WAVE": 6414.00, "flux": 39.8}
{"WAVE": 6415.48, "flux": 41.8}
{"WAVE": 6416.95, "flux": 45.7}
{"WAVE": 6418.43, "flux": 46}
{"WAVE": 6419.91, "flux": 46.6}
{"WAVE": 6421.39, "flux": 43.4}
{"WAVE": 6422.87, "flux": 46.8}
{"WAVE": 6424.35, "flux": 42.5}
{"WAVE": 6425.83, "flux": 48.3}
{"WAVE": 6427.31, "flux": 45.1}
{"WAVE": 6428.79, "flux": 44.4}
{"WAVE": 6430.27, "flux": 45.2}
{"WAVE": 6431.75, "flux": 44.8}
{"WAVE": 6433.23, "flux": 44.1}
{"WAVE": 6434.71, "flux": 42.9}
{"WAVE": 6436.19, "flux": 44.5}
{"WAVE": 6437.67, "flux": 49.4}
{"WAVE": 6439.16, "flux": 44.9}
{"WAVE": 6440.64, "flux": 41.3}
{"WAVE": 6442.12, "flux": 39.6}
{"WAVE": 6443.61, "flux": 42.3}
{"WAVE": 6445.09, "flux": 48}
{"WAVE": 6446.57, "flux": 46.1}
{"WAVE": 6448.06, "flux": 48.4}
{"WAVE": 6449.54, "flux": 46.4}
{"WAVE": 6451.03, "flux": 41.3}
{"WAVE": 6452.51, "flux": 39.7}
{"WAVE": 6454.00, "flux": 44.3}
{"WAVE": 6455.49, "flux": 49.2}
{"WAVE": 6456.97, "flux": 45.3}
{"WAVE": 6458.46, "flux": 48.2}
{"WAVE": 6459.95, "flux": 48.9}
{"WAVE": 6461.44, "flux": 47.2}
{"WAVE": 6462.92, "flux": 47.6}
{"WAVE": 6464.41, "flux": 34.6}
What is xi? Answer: 1.0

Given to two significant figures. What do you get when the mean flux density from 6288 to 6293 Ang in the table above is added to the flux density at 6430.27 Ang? 89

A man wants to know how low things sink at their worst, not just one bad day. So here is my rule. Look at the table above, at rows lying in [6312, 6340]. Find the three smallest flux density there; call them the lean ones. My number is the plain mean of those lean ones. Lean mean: 39.1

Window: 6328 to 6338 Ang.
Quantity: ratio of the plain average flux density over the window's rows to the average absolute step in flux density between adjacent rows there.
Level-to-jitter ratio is 24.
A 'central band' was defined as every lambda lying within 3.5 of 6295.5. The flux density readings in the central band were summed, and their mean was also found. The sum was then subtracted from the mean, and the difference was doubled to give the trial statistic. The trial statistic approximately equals -336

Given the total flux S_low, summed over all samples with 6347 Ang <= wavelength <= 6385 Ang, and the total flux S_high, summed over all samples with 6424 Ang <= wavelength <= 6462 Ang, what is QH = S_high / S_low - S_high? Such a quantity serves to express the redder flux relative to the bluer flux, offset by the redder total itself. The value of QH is -1171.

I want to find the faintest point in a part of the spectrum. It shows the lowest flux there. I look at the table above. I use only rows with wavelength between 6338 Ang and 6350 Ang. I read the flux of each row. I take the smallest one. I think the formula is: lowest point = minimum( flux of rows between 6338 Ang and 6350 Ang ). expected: 40.9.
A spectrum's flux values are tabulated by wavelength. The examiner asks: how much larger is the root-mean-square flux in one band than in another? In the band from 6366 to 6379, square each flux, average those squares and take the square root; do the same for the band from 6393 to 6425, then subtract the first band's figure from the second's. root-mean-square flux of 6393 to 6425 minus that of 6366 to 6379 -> -1.6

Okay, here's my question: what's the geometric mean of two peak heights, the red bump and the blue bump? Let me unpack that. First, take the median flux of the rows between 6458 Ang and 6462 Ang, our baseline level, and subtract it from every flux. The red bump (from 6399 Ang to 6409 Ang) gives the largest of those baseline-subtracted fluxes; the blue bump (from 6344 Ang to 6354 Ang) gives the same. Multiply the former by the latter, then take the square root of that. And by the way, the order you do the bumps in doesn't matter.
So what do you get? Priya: 1.8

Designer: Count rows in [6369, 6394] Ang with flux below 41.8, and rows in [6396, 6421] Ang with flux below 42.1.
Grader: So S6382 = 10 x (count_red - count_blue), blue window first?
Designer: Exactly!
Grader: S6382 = 30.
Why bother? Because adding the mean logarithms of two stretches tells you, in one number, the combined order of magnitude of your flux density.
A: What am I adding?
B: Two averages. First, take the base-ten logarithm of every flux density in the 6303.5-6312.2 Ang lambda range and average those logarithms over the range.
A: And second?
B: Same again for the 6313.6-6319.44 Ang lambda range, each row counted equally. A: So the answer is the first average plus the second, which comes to 3.22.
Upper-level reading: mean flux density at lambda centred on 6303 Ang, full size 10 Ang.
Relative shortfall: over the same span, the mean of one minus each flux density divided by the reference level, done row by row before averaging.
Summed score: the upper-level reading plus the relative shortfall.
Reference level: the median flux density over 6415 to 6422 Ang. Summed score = 40.7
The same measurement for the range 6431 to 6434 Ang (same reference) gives 44.5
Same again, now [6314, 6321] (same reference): 40.6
